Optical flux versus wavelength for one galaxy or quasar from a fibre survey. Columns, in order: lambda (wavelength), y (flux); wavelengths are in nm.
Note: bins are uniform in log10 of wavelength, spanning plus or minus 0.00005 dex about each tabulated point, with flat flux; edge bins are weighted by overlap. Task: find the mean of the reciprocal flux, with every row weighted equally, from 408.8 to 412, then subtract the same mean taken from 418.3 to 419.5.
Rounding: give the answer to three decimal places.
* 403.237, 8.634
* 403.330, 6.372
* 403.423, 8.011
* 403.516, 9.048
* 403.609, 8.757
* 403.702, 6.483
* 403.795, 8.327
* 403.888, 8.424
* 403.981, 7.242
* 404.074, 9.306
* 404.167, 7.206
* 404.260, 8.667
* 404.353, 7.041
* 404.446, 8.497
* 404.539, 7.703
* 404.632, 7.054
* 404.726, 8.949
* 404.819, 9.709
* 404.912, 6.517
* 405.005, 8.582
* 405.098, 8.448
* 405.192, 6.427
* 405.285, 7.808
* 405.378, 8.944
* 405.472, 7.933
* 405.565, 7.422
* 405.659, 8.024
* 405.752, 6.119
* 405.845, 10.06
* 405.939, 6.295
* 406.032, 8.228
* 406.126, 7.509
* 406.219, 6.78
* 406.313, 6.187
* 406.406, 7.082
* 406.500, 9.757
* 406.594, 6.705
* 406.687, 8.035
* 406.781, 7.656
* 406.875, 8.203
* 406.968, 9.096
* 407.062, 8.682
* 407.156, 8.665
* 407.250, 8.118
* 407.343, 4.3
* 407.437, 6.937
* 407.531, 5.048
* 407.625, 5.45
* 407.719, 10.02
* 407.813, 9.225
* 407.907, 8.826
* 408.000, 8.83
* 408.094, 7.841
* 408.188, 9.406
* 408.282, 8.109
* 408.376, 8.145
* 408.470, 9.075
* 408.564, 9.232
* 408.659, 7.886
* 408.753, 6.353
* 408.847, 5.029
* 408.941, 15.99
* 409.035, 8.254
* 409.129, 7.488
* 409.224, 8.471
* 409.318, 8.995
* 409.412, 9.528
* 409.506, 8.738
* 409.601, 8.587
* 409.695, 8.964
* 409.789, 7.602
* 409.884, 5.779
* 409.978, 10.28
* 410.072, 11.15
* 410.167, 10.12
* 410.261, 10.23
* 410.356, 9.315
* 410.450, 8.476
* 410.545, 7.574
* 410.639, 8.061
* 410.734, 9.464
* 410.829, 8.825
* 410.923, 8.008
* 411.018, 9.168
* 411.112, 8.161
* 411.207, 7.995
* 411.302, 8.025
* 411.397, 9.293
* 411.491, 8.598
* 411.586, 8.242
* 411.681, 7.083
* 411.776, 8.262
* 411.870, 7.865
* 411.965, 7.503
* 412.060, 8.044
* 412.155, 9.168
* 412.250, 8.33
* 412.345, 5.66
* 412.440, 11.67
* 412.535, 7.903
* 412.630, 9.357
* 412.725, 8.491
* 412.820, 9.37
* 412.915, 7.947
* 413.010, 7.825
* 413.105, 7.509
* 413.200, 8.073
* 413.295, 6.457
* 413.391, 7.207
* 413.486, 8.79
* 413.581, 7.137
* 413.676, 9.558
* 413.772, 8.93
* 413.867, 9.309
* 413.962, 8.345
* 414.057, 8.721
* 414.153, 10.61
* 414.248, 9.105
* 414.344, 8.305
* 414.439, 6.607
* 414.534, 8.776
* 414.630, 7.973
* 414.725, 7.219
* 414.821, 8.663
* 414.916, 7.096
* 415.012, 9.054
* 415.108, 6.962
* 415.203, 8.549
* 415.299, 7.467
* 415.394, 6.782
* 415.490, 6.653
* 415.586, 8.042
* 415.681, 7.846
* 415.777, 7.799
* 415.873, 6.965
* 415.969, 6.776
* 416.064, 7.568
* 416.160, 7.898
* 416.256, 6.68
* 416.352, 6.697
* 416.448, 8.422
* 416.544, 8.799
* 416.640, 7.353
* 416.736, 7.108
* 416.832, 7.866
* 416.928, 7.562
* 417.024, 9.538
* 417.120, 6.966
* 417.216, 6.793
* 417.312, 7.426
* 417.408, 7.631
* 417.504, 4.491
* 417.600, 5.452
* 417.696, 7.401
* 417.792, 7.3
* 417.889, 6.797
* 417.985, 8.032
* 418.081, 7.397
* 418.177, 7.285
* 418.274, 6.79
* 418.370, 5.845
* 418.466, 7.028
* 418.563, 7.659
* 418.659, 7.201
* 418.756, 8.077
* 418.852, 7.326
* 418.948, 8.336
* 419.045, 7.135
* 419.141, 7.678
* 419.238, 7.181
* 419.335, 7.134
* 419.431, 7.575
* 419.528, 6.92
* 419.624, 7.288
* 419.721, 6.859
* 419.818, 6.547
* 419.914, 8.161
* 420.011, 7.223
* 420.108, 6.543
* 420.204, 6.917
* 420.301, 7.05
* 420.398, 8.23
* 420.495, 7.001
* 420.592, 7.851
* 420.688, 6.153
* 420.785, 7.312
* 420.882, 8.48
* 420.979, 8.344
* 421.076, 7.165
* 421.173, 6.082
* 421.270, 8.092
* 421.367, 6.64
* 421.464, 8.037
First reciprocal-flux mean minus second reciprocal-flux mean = -0.018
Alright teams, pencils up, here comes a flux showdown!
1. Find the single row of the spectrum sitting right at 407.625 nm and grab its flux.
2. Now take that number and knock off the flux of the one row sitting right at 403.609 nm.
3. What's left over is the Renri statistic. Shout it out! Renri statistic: -3.3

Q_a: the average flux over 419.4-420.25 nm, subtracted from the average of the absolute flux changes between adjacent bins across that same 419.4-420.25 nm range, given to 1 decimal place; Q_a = -6.4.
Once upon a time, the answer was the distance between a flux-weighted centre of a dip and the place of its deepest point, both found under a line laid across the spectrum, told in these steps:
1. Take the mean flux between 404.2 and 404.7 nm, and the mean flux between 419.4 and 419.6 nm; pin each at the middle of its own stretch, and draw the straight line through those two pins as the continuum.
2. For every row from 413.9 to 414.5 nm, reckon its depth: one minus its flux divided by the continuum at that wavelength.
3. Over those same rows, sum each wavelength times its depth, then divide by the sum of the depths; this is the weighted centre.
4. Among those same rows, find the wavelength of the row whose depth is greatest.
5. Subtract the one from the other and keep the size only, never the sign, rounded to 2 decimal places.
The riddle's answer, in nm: 0.31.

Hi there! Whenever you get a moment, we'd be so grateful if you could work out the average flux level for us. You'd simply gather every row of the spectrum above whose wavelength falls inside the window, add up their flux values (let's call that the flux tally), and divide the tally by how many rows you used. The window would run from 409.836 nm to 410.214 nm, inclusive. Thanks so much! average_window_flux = 9.3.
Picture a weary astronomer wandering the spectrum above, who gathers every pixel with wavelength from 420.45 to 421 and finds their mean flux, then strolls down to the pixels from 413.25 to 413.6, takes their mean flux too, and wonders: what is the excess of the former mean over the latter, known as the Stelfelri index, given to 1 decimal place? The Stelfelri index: 0.1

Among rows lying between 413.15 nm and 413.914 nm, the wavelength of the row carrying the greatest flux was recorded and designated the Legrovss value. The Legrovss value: 413.676 nm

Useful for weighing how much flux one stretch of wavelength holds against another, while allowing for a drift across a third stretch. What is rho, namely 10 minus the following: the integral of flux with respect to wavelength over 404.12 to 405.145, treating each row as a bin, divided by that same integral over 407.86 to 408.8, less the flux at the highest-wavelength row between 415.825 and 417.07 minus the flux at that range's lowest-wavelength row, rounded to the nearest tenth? 11.5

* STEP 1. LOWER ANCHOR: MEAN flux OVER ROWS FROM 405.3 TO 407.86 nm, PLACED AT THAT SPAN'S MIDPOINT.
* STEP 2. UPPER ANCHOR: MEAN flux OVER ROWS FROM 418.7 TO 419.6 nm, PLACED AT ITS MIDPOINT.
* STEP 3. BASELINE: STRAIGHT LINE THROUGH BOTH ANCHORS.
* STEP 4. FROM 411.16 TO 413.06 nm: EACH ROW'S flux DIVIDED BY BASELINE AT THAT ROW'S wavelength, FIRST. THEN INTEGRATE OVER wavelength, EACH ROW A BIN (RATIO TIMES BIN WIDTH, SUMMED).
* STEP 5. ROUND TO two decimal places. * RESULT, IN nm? 2.09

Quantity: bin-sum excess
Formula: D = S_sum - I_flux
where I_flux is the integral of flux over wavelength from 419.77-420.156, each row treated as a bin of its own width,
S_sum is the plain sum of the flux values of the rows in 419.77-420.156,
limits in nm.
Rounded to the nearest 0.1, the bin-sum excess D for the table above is 25.7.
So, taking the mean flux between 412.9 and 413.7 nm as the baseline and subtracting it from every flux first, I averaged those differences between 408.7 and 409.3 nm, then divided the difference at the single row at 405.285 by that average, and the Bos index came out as 0.0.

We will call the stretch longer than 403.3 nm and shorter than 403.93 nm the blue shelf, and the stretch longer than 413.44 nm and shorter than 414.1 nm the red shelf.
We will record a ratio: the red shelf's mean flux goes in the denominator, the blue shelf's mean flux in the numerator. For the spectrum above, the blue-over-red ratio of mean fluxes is 0.91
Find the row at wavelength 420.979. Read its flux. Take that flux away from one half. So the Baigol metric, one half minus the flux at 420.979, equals -7.8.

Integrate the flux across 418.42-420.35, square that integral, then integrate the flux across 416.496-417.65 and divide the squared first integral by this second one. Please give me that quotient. 24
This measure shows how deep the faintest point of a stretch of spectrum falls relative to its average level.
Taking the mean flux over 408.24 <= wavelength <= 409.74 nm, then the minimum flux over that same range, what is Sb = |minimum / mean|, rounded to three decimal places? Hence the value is 0.580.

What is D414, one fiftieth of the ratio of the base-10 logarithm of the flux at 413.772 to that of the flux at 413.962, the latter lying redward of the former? 0.0206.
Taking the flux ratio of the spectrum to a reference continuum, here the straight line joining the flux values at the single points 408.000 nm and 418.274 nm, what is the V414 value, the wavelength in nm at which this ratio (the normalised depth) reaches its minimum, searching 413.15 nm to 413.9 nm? 413.295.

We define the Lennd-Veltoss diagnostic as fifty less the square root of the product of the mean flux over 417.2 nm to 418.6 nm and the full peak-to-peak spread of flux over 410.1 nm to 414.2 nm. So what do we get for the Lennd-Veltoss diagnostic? 43.6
